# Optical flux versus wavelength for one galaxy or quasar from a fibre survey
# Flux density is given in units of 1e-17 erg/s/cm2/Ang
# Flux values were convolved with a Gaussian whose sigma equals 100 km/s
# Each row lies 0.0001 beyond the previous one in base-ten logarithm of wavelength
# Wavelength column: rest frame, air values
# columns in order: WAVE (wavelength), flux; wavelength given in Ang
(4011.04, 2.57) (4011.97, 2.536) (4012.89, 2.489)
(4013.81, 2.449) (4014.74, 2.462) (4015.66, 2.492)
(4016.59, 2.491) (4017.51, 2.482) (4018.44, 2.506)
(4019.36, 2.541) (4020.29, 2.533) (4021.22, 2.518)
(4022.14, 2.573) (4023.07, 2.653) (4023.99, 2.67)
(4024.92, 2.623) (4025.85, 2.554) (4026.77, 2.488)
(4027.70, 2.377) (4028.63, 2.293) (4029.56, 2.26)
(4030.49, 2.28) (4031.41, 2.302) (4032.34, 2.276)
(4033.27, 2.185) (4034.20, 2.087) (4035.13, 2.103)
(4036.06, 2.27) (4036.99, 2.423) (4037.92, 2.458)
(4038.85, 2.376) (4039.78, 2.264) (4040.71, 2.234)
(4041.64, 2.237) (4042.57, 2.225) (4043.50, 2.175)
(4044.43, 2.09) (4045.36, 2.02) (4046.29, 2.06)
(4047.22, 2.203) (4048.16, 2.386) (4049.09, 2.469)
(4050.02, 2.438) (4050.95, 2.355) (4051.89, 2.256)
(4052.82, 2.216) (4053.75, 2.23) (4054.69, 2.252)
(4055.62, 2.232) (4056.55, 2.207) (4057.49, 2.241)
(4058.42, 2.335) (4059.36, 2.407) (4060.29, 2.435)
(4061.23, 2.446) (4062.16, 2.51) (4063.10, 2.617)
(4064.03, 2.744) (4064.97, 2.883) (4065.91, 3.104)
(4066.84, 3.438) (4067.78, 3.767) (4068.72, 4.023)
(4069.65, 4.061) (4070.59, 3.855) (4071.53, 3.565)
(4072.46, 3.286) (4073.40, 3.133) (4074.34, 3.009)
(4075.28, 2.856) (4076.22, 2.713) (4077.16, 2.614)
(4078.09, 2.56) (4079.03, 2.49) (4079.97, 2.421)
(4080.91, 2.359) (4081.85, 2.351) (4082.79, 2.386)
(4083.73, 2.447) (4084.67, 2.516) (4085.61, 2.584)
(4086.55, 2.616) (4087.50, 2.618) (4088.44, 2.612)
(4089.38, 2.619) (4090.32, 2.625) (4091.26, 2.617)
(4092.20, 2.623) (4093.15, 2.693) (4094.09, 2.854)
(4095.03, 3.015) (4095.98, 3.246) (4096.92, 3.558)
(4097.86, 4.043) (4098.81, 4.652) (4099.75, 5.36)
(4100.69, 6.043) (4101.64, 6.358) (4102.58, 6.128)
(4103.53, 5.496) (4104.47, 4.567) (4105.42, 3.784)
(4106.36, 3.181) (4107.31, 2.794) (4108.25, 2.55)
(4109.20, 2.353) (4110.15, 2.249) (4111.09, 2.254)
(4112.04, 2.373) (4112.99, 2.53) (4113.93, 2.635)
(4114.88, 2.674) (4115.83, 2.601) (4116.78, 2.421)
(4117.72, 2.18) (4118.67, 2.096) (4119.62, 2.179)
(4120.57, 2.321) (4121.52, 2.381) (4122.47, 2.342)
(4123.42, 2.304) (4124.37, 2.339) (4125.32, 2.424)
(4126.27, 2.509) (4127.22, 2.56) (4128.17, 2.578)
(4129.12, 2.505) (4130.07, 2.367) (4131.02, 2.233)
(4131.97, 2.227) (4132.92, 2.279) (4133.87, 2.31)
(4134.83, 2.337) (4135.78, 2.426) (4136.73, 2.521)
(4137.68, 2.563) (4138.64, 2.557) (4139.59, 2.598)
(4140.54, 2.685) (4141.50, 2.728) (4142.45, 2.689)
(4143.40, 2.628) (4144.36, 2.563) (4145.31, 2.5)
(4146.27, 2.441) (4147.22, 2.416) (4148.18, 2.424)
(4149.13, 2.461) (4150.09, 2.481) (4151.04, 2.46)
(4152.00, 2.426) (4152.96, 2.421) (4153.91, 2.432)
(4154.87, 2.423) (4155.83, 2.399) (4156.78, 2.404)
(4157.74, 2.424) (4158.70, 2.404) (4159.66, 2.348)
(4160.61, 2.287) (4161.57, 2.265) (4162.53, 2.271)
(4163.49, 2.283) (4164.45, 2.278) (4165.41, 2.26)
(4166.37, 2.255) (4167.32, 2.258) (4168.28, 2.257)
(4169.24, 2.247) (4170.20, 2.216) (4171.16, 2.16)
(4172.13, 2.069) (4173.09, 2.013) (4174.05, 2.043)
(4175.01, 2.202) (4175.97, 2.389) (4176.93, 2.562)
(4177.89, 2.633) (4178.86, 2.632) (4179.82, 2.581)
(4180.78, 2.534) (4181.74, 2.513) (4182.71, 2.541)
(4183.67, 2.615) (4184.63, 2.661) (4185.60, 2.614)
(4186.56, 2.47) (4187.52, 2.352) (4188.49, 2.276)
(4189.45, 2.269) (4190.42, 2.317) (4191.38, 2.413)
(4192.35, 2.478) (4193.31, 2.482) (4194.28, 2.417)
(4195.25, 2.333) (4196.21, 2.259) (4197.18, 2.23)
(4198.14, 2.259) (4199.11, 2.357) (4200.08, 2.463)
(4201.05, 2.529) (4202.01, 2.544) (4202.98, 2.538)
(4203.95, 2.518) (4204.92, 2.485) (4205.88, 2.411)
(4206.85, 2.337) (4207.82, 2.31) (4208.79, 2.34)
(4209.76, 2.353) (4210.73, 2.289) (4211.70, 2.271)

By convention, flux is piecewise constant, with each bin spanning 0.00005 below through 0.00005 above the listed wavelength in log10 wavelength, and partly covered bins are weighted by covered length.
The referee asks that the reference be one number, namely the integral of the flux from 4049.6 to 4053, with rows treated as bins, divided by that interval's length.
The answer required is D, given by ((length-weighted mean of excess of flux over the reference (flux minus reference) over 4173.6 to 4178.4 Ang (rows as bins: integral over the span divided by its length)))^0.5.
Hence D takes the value 0.2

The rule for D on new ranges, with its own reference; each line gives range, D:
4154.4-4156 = 0.3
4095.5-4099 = 1.2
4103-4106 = 1.5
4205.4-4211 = 0.1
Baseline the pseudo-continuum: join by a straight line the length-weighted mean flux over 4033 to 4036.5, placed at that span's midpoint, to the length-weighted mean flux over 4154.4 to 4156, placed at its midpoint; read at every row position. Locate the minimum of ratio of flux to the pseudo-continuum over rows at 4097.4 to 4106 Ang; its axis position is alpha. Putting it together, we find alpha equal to 4105.42 Ang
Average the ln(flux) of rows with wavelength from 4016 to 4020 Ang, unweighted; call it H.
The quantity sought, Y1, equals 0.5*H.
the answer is 0.46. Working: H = 0.92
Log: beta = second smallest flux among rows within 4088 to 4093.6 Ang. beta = 2.617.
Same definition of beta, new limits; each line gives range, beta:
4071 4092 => 2.359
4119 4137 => 2.227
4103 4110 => 2.55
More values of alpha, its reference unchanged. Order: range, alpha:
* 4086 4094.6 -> 4091.26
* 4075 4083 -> 4081.85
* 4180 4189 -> 4188.49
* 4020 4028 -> 4027.70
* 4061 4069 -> 4061.23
